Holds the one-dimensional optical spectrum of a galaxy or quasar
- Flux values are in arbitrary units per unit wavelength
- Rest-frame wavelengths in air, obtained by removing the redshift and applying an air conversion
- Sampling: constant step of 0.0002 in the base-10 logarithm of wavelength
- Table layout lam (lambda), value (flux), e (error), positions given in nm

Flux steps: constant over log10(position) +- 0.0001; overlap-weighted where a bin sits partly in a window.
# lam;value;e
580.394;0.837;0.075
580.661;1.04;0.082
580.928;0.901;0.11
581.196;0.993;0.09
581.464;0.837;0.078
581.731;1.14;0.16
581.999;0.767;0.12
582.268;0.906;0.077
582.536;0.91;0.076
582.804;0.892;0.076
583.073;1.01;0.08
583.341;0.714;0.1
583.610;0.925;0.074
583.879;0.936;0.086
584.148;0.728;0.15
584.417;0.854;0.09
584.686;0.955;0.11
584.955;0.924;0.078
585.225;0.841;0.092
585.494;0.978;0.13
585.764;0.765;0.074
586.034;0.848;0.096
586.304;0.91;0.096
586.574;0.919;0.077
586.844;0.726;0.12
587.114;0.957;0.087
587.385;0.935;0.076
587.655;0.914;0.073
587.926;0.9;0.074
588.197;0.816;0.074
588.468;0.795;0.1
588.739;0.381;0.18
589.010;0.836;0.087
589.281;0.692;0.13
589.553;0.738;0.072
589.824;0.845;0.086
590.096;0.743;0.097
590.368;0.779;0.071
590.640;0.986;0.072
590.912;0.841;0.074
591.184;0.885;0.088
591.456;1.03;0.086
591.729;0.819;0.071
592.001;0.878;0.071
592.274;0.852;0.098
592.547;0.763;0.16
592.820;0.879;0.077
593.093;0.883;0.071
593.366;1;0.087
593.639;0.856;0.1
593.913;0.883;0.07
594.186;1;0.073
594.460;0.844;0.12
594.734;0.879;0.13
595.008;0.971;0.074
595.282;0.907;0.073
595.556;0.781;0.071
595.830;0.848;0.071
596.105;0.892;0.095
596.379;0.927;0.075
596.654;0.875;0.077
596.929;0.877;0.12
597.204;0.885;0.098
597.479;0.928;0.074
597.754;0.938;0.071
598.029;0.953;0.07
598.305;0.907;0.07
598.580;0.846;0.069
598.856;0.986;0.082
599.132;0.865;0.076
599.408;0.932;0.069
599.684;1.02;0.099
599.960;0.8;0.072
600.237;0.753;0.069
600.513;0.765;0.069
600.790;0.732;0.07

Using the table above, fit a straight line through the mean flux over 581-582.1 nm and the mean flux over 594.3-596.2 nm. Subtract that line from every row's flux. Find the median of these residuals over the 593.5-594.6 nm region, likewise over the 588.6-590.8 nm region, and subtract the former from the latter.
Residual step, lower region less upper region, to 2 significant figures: -0.12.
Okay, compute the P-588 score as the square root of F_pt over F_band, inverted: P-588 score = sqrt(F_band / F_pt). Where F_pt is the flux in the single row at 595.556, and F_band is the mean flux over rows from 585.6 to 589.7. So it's 1.02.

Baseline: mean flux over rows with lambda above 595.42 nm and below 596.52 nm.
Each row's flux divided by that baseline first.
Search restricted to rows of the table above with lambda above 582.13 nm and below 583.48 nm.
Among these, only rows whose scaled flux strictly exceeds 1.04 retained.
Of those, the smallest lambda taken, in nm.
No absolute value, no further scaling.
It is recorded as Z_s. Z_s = 582.268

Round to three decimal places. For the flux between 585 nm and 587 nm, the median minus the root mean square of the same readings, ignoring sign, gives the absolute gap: 0.011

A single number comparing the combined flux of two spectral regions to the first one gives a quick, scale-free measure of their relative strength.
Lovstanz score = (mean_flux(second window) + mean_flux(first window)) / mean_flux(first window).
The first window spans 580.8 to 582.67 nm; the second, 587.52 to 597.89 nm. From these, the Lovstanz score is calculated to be 1.929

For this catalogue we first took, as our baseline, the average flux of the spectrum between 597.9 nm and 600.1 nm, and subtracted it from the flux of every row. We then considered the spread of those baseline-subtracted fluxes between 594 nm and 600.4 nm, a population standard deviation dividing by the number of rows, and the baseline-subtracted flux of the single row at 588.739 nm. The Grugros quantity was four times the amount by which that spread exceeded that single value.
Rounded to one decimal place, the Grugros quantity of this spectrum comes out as 2.4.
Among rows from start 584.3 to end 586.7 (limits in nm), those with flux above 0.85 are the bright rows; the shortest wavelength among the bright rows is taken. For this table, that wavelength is 584.417 nm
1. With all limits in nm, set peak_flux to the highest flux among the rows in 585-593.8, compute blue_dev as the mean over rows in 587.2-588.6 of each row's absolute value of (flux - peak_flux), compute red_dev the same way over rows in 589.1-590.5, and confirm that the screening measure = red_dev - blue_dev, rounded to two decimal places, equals 0.11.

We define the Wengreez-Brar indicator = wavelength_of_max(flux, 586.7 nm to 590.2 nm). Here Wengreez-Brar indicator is 587.114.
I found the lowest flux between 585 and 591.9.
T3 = 0.381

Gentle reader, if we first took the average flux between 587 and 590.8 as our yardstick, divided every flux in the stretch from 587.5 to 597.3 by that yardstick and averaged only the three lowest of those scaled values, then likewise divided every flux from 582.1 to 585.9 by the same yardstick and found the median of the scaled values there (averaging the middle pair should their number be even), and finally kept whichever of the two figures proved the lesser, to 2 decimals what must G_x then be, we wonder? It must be 0.75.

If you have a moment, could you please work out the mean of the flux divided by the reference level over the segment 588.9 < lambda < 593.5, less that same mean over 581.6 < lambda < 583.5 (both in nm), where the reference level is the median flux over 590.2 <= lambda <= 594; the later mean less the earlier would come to -0.063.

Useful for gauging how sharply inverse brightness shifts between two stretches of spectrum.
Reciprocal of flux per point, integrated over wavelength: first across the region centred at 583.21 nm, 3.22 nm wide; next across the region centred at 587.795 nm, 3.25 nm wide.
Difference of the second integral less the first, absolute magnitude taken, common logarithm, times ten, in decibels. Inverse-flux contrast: -2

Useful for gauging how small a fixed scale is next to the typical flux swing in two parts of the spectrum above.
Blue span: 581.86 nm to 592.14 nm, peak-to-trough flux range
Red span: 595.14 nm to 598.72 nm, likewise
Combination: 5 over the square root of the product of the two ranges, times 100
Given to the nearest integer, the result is 1497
